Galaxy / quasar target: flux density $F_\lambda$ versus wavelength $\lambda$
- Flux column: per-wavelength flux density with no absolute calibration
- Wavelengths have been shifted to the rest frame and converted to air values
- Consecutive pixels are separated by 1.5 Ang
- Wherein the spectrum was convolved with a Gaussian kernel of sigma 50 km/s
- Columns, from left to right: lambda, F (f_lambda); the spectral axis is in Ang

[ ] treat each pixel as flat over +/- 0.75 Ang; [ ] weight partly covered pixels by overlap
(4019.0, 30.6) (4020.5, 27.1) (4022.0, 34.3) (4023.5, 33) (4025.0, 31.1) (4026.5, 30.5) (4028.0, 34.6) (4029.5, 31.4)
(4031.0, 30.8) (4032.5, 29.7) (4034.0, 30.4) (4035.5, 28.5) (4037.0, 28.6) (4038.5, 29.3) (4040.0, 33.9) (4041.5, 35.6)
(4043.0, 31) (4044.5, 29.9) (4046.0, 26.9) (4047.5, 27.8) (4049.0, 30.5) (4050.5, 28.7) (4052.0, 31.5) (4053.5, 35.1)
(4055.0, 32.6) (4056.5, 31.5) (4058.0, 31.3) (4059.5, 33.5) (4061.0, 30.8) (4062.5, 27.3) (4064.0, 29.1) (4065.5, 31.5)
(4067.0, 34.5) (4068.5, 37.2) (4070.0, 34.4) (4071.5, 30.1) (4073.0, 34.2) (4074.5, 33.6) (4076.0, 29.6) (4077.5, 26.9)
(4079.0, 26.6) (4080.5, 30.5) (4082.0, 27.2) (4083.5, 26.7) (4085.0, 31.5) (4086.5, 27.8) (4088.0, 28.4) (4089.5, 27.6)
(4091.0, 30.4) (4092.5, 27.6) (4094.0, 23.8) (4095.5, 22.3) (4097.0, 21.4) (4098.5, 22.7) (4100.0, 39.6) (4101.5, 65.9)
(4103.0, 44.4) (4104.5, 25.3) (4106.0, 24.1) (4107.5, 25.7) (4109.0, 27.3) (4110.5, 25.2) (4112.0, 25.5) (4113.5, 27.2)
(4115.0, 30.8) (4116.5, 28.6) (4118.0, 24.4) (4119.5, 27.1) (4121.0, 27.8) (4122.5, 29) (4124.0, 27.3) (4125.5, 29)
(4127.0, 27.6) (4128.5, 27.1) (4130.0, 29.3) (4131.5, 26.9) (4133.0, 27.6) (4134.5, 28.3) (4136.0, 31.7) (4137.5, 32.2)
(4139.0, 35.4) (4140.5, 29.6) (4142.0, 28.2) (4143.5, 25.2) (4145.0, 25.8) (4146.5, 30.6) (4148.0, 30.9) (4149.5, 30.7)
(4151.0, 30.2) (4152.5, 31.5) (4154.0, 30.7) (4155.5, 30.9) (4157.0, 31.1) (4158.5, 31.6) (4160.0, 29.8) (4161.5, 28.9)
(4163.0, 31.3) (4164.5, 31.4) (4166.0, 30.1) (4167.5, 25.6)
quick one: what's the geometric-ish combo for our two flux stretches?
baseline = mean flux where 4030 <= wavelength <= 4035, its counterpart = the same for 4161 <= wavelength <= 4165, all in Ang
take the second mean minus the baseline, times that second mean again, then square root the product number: 3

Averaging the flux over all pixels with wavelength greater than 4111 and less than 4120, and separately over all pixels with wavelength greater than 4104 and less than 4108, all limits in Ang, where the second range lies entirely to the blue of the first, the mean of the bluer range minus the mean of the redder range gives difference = -2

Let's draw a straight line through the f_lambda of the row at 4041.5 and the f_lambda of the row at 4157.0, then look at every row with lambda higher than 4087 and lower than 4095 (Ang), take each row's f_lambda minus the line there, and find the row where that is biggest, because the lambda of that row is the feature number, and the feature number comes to 4091.0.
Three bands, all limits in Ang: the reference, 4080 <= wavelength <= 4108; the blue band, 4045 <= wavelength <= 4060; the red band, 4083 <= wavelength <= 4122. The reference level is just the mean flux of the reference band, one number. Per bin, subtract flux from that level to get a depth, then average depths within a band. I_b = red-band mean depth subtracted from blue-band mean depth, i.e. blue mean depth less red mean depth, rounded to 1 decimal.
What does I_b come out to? -1.7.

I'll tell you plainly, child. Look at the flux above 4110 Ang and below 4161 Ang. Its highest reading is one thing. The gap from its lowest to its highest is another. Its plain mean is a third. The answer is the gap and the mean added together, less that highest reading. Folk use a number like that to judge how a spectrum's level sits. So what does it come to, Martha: 4.6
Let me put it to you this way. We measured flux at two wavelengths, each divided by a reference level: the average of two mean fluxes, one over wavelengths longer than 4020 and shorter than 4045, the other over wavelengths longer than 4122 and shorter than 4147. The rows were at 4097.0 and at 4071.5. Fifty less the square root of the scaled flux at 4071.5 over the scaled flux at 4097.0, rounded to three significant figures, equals 48.8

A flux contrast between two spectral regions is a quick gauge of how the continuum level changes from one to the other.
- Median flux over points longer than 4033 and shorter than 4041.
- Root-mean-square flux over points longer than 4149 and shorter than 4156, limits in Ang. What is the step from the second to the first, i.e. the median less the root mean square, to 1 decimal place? -1.5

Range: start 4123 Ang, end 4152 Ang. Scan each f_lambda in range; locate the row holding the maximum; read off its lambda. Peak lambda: 4139.0 Ang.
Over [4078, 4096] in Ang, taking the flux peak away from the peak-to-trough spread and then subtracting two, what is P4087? -24.3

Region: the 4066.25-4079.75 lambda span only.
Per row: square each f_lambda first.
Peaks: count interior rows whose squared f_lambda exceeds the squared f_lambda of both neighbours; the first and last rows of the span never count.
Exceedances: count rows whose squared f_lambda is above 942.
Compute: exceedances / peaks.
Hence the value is 2.5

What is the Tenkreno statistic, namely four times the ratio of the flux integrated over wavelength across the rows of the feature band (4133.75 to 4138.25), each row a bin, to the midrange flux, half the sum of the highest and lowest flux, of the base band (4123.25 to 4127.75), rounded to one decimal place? 19.7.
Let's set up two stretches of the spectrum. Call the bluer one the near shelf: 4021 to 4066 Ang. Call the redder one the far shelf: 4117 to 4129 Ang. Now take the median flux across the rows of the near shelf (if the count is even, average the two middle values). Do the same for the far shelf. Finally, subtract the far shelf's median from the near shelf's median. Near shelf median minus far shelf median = 3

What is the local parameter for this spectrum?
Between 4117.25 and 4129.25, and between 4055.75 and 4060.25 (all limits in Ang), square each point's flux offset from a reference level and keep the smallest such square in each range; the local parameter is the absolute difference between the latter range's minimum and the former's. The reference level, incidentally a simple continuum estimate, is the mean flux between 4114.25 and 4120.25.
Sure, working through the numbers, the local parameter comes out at 12.8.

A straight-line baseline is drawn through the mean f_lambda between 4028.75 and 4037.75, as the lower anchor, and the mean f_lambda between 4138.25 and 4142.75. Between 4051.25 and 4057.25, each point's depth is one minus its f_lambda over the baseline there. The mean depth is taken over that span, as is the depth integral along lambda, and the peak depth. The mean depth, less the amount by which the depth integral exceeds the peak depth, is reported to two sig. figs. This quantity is 0.38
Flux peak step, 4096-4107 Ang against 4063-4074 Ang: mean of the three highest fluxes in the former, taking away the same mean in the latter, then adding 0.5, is 15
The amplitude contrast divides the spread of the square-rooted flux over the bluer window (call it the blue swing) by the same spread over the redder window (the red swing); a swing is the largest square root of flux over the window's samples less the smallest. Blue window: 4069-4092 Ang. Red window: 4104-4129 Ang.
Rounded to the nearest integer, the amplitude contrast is 1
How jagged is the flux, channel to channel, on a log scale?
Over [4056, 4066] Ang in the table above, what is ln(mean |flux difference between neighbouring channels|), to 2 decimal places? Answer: 0.76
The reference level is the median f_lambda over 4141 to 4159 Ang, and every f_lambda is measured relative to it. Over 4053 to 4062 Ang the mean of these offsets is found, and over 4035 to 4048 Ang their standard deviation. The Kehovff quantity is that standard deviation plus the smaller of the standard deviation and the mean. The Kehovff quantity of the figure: 4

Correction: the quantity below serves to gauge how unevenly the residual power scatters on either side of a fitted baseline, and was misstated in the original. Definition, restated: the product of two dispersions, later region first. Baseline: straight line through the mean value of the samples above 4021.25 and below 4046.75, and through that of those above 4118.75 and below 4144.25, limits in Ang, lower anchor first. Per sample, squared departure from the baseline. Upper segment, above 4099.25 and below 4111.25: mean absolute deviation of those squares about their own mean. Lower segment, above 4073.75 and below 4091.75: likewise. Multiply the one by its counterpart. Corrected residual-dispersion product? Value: 1132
